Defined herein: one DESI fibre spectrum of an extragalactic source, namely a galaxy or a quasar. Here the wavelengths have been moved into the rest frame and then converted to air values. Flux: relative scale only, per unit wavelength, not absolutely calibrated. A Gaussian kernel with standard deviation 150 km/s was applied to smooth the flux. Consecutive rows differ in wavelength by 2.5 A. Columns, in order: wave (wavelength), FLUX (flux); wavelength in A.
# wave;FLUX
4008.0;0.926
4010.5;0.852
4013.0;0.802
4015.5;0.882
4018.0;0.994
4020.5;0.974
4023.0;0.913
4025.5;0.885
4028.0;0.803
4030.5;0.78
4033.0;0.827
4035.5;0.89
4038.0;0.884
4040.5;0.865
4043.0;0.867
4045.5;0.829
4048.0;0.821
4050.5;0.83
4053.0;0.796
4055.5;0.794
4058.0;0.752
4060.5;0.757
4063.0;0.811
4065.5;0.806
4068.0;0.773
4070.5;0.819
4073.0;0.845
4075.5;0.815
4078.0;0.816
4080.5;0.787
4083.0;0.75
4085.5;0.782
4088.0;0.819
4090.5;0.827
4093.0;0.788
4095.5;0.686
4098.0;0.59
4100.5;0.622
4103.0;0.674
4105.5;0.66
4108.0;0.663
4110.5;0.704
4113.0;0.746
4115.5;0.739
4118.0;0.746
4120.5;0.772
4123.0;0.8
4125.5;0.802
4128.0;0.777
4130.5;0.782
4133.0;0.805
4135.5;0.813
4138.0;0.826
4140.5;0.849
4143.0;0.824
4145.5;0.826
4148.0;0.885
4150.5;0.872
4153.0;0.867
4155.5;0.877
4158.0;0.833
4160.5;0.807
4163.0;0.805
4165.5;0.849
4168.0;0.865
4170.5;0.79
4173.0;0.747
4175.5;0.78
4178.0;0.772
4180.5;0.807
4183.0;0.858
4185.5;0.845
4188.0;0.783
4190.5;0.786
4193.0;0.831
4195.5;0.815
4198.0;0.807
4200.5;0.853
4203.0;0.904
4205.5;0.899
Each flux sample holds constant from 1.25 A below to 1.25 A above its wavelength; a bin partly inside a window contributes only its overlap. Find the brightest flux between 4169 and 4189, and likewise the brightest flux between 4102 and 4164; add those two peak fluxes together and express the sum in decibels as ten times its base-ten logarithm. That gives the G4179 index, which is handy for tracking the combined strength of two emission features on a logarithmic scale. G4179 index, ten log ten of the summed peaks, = 2.41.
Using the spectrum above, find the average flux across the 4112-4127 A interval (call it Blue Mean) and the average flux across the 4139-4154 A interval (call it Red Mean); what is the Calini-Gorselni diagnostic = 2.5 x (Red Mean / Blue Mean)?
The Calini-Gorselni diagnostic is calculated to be 2.8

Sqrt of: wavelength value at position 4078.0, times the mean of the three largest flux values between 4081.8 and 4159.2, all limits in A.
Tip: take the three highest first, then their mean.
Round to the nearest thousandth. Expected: 0.846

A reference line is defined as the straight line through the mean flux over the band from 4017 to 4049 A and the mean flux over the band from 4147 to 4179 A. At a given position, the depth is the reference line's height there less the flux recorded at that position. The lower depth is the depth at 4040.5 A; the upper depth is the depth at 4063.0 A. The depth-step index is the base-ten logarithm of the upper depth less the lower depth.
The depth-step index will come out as -1.3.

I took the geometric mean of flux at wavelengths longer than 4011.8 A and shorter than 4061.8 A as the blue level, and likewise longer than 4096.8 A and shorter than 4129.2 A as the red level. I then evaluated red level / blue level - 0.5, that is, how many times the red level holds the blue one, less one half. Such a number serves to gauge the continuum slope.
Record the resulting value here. 0.34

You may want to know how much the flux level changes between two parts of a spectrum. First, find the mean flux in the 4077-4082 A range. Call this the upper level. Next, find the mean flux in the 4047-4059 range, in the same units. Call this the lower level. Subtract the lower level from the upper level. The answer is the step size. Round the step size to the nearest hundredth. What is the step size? 0.00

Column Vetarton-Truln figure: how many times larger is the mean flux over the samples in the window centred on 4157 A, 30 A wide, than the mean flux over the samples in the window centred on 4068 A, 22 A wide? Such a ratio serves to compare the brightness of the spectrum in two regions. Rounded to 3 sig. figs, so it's 1.05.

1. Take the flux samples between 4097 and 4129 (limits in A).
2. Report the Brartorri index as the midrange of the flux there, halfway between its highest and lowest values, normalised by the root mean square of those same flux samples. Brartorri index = 0.97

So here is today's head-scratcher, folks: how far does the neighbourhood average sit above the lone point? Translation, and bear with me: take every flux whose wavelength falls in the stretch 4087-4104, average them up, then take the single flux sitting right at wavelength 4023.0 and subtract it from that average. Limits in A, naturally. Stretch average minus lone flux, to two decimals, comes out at -0.20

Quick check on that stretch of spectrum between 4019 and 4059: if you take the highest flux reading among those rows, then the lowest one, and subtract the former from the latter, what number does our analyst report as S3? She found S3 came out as -0.222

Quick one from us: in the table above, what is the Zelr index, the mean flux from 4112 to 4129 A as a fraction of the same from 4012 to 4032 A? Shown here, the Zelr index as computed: 0.87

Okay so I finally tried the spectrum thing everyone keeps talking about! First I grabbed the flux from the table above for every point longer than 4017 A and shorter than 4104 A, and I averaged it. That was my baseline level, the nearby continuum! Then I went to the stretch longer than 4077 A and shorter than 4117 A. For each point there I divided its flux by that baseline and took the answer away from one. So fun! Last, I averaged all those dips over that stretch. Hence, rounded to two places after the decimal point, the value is 0.10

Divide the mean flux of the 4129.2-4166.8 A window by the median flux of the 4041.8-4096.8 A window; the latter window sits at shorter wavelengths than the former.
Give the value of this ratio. 1.03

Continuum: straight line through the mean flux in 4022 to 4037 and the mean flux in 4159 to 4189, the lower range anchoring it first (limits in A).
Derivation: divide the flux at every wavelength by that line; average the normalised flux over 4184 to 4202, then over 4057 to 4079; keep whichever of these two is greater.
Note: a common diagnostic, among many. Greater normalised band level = 1.02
